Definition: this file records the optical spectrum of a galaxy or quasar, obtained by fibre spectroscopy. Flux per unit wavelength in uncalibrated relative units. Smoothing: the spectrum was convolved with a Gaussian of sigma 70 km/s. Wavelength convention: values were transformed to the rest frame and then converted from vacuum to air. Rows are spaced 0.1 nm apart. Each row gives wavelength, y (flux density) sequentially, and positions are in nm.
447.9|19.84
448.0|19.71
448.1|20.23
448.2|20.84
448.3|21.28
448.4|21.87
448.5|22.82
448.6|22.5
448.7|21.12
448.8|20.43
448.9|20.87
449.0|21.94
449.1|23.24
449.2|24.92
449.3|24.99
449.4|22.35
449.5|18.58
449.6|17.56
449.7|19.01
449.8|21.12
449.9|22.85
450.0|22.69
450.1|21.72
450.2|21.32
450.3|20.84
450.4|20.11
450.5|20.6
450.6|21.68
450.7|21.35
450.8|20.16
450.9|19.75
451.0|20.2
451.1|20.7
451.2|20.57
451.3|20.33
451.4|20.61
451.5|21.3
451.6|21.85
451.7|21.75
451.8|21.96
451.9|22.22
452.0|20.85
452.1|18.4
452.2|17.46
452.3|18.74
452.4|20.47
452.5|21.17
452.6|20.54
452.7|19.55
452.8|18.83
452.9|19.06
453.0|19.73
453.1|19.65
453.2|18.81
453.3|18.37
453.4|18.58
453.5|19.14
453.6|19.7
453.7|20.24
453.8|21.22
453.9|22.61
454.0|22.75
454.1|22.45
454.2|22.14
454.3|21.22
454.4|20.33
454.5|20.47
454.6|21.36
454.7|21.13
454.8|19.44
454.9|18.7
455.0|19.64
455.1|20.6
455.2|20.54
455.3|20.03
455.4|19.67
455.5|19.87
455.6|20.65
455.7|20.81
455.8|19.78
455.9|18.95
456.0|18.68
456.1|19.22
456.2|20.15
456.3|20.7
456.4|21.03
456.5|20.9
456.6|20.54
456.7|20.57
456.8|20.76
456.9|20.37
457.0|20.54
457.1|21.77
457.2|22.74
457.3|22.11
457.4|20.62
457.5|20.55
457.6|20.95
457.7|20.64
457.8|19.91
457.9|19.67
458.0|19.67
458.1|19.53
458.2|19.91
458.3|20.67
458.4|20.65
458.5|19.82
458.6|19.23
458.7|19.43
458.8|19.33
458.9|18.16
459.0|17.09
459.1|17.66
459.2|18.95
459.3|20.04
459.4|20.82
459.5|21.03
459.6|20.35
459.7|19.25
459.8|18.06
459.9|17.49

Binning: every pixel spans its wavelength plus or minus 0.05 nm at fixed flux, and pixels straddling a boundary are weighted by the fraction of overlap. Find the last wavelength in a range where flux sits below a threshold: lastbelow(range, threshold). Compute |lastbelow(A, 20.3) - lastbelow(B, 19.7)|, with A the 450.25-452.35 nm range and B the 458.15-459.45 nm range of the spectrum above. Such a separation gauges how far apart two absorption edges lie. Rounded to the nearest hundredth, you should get 6.90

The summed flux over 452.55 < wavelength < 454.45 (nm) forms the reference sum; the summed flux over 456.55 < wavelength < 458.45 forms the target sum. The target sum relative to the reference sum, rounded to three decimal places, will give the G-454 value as 1.019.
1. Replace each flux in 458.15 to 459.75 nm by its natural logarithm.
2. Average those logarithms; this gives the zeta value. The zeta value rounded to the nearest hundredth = 2.97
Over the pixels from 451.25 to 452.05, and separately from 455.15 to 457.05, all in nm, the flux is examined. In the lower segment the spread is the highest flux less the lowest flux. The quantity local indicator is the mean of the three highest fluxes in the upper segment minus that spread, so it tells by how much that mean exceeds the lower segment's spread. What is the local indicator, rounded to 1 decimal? 19.0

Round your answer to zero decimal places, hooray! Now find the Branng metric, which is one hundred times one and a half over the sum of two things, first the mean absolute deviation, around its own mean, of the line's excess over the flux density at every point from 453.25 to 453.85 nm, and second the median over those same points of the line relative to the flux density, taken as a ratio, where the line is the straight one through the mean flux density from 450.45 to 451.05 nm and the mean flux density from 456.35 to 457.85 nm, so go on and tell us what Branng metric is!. 79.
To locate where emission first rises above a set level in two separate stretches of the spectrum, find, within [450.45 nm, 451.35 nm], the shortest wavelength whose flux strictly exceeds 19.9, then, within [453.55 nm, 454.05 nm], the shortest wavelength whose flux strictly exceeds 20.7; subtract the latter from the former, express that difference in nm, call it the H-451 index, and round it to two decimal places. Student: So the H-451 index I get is -3.30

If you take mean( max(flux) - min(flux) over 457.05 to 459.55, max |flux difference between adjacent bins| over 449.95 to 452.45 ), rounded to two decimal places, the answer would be 4.05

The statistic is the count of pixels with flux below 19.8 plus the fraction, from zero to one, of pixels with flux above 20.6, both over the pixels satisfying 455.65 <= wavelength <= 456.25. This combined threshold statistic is 4.2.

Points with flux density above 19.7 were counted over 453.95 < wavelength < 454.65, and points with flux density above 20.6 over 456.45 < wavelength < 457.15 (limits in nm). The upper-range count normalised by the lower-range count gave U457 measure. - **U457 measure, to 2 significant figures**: 0.43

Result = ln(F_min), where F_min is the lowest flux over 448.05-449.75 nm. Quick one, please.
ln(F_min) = 2.87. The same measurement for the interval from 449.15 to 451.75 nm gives 2.87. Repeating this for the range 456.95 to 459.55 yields 2.84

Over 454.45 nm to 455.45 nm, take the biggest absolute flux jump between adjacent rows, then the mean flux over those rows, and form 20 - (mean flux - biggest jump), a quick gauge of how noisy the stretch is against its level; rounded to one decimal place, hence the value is 1.5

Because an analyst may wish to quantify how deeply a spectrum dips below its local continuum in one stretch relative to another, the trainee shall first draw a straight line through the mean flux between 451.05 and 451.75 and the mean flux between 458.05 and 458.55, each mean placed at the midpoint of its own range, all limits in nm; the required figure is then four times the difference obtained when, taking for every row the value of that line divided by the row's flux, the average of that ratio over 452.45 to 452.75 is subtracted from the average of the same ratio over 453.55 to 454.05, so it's -0.19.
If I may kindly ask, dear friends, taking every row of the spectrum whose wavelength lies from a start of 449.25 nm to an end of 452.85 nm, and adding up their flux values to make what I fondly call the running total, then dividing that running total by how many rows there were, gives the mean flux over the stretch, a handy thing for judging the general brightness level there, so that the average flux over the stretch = 20.7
